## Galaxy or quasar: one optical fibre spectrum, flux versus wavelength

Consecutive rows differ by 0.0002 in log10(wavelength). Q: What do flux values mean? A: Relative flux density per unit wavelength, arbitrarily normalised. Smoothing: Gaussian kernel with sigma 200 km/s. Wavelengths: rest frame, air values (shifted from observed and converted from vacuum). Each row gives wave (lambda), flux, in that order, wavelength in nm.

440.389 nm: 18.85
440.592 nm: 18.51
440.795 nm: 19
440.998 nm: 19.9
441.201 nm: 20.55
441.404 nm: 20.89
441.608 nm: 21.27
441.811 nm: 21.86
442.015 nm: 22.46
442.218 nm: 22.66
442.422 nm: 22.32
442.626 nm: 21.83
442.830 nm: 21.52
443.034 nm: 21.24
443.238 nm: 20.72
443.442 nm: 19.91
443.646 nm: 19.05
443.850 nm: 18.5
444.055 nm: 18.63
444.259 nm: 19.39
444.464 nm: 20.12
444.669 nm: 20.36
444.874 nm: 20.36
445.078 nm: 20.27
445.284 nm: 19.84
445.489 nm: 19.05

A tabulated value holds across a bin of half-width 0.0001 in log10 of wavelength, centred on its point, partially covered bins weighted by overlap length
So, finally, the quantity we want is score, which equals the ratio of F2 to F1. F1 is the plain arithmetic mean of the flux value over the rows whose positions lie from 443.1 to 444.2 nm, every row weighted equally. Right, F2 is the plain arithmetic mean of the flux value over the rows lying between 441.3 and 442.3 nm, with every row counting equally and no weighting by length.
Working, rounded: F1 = 19.4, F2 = 21.8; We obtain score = 1.13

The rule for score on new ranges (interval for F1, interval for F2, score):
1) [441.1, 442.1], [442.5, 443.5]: 0.98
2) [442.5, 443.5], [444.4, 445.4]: 0.96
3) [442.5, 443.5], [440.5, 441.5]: 0.94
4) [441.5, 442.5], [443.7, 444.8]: 0.88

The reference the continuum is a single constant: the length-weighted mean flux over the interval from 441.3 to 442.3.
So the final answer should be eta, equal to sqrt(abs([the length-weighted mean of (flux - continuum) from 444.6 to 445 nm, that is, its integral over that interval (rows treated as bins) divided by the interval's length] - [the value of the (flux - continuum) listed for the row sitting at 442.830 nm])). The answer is 1.1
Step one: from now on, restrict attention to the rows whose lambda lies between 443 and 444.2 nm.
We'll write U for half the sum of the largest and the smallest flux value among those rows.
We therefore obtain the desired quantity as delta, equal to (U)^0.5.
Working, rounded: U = 19.9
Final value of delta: 4.46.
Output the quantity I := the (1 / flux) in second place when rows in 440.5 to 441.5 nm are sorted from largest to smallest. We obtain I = 0.0526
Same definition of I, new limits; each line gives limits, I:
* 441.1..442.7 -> 0.0479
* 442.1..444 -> 0.0525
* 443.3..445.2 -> 0.0537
